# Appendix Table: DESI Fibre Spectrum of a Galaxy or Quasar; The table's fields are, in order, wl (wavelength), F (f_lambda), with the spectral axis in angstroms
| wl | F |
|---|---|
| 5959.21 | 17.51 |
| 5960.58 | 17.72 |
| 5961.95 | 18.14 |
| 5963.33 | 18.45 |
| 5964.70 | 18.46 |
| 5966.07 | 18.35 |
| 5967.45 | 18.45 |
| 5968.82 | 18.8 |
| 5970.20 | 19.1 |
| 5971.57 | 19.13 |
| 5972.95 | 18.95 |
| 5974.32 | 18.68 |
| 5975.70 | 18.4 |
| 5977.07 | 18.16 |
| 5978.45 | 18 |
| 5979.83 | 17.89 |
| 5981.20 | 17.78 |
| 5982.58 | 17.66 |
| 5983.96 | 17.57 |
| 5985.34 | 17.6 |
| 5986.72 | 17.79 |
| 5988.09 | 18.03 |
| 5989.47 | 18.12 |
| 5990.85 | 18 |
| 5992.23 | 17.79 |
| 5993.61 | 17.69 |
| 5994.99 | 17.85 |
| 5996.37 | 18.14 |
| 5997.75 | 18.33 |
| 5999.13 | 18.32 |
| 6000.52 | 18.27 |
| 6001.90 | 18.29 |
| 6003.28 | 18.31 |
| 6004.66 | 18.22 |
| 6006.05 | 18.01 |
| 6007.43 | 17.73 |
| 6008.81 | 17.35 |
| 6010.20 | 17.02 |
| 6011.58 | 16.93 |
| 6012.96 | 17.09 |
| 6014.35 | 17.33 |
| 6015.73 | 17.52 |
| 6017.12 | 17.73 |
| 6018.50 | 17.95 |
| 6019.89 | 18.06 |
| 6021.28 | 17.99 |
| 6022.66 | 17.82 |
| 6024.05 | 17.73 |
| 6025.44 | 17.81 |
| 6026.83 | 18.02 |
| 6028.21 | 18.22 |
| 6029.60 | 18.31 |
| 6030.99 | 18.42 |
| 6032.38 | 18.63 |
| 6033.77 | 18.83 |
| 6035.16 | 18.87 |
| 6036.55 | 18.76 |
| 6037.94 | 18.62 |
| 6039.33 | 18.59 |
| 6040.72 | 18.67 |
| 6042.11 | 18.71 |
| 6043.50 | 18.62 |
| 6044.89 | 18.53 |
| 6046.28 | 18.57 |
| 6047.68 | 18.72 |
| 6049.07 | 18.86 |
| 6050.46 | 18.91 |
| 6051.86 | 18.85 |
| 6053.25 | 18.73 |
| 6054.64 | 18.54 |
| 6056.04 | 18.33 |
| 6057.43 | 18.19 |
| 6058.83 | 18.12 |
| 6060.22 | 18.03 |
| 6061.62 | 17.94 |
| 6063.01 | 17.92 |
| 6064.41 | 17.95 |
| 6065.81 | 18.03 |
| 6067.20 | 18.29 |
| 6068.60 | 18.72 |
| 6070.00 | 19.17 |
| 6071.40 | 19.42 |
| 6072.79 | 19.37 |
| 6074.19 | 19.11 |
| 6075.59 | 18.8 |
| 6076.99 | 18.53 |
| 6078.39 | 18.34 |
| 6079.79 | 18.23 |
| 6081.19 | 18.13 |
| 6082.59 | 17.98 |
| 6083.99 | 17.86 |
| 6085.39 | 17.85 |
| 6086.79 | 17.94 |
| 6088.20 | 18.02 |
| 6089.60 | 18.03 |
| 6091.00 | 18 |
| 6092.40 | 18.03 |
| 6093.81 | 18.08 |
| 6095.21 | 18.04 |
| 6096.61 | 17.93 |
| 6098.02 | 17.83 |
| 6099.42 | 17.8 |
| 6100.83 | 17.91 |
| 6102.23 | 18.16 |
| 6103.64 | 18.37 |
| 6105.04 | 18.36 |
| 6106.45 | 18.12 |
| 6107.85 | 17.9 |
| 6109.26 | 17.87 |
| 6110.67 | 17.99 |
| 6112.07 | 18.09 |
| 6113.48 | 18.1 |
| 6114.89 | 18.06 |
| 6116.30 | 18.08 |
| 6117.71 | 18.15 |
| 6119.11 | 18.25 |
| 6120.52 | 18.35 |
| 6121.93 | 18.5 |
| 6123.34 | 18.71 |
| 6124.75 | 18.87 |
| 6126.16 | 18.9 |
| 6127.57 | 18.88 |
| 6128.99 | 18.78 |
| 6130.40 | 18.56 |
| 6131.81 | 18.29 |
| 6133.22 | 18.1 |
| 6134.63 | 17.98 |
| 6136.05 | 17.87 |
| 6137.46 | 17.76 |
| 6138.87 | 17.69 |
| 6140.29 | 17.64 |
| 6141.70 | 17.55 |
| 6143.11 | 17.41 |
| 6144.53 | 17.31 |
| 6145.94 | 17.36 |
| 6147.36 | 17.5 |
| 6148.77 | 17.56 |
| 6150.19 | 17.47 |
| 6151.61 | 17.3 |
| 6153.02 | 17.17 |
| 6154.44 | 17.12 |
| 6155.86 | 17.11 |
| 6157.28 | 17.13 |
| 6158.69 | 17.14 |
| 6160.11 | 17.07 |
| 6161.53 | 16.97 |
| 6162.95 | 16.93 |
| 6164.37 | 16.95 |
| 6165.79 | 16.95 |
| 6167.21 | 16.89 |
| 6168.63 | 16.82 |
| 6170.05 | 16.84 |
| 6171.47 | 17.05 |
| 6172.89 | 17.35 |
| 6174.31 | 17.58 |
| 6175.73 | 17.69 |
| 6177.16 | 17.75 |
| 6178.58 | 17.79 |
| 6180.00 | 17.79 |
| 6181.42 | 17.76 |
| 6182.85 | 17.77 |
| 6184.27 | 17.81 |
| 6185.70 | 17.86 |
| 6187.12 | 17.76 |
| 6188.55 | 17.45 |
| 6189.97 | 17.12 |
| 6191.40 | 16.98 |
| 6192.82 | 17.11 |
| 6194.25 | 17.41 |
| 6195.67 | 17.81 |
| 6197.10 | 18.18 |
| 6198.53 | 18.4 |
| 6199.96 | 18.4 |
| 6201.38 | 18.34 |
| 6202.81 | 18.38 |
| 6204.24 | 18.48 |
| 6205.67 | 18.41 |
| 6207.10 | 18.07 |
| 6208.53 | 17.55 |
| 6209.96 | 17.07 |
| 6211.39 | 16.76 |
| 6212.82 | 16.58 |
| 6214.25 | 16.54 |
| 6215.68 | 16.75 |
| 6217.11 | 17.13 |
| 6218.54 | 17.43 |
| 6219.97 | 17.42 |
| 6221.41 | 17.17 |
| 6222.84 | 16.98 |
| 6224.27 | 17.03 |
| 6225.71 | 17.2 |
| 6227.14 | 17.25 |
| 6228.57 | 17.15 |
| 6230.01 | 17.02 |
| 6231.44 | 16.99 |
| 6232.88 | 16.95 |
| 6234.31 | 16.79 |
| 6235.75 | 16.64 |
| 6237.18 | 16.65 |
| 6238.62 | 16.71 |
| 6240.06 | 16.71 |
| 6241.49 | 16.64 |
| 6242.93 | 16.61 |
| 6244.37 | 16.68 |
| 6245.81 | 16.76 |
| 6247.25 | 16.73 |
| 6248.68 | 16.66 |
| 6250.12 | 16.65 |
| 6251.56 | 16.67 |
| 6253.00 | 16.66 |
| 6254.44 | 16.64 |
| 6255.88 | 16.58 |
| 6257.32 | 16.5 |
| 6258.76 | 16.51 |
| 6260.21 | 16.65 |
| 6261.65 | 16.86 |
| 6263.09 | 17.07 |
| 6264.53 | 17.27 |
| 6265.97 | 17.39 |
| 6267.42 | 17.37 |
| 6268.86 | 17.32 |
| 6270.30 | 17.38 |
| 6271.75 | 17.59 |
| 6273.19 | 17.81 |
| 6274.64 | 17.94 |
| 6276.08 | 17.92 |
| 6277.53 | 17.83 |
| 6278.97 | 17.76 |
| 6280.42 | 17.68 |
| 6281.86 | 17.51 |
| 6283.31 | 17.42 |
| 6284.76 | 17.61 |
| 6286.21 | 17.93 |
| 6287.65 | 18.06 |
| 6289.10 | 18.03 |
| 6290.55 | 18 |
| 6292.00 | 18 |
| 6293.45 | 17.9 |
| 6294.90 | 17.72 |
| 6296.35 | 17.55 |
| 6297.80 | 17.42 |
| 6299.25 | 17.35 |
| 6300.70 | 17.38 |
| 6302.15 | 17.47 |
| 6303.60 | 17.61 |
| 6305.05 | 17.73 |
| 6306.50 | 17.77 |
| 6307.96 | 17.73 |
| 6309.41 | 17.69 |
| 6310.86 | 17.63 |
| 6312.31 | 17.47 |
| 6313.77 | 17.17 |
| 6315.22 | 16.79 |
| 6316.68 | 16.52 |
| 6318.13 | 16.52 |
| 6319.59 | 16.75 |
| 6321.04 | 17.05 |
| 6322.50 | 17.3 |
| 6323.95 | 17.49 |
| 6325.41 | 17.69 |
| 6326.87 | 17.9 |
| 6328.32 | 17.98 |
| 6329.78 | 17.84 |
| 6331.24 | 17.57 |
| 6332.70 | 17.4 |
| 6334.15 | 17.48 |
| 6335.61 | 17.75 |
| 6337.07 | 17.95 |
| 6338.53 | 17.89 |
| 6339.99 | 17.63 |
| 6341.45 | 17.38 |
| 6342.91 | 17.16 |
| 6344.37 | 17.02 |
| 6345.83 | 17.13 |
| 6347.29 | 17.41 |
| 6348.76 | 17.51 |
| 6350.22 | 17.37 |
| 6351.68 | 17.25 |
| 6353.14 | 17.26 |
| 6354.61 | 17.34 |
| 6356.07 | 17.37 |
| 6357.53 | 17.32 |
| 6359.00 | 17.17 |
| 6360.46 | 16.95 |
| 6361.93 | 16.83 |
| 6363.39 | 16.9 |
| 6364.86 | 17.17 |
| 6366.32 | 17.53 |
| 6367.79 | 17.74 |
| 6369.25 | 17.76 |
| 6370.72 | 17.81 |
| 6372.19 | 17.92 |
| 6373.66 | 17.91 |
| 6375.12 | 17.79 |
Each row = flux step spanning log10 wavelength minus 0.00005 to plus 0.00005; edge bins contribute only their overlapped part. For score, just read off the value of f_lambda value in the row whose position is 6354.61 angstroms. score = 17.34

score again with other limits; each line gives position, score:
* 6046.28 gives 18.57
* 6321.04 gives 17.05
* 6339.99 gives 17.63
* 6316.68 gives 16.52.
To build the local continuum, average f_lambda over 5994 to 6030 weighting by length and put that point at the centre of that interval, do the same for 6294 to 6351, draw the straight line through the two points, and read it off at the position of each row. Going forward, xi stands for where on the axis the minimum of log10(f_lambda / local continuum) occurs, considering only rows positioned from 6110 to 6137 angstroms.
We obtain 6136.05 angstroms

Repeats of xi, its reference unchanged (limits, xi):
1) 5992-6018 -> 6011.58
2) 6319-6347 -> 6319.59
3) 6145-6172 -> 6168.63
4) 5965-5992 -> 5983.96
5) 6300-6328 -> 6316.68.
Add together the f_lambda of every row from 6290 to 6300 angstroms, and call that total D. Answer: 124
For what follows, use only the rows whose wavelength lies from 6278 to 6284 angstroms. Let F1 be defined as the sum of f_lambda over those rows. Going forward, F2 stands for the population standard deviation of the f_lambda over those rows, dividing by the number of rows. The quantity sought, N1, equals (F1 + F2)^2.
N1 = 4971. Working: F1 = 70.4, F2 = 0.13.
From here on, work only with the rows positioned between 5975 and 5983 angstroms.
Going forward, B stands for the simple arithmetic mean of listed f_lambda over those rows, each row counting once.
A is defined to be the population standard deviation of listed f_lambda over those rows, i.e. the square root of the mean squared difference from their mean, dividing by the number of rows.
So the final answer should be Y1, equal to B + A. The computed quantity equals 18.2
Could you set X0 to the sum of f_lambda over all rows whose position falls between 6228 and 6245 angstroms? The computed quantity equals 202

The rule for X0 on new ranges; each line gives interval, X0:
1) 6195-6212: 216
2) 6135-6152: 210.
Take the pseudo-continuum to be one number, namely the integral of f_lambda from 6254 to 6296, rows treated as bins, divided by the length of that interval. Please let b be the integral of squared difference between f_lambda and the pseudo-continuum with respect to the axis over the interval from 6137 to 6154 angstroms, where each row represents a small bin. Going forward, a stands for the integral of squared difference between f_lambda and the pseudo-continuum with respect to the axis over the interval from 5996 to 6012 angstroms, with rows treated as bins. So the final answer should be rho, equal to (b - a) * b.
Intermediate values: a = 7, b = 0.5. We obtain -3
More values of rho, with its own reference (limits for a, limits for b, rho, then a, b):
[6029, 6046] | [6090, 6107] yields -111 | 24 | 6.4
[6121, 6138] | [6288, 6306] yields -34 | 19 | 2.0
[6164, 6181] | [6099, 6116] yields 24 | 3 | 6.7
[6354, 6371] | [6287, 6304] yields 0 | 2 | 2.2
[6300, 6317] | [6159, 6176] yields 5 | 2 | 3.7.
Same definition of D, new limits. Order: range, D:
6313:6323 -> 118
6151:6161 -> 120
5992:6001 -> 126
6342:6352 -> 121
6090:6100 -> 126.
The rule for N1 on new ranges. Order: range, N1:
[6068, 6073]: 5922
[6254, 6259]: 4394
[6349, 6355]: 4799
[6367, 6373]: 5084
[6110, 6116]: 5225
